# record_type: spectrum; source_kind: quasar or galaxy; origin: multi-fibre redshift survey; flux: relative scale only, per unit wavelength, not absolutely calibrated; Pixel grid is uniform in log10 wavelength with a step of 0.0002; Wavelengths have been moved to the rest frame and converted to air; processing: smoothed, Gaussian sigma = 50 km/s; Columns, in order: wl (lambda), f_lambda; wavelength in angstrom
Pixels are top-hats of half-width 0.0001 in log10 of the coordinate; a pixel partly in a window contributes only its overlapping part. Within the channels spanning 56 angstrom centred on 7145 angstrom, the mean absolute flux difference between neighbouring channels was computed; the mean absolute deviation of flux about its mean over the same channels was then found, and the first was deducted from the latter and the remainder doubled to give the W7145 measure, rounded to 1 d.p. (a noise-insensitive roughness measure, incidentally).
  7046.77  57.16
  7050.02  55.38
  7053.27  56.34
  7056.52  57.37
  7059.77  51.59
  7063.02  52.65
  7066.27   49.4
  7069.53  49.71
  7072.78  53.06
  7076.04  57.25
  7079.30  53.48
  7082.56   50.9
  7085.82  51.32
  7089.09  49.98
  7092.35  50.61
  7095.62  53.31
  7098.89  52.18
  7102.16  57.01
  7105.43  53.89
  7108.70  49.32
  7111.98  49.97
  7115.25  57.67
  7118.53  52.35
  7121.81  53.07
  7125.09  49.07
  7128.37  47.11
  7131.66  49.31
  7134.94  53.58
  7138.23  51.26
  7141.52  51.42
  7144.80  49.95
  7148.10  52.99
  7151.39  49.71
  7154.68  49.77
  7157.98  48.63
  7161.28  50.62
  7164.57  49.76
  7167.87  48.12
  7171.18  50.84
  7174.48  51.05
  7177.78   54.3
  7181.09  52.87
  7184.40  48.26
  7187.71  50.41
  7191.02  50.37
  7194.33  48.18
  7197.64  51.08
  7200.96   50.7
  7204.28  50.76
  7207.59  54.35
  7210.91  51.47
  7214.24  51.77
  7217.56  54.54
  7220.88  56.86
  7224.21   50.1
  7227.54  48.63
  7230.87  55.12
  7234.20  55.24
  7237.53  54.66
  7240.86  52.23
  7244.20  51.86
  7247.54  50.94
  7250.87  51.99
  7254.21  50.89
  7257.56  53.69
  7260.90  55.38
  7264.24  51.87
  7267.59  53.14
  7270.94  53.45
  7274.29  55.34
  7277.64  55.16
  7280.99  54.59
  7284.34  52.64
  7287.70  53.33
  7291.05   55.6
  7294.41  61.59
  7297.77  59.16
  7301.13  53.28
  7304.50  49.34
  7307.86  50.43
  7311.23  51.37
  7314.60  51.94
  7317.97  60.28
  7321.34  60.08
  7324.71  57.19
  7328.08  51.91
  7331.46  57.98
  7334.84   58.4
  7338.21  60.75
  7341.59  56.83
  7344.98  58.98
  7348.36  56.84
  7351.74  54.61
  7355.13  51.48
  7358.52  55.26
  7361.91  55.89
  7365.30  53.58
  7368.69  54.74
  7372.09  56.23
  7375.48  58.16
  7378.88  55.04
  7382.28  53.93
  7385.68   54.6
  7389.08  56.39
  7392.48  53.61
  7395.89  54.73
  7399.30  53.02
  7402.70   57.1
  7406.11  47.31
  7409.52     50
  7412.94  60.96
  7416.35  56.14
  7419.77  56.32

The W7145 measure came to -1.0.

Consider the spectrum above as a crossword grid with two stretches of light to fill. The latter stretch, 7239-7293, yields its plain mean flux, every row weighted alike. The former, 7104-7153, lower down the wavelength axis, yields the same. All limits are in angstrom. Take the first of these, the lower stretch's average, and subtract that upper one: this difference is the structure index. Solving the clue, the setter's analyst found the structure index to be -1.9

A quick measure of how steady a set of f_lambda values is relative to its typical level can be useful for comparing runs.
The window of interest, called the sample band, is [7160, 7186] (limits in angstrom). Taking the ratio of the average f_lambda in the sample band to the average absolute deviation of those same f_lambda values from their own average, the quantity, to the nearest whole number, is 33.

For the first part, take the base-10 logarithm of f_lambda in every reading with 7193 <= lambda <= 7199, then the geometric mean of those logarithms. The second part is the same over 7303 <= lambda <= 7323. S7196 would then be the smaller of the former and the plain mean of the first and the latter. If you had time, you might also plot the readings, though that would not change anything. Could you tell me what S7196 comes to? 1.70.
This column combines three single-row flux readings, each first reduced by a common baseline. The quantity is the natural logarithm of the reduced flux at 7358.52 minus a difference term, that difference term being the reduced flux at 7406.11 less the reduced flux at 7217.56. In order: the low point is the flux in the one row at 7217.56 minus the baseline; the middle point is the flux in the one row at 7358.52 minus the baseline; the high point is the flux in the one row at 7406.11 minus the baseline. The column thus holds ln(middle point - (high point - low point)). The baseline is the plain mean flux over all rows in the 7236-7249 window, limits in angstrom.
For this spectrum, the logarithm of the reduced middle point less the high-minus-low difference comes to 2.3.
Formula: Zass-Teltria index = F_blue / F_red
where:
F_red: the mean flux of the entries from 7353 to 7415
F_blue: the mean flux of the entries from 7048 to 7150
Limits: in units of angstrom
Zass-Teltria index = 0.959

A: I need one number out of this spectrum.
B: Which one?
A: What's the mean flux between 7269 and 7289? 54.1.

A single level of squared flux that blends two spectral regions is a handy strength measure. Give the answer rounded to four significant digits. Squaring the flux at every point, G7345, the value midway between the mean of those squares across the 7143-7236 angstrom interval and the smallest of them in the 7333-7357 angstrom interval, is 2644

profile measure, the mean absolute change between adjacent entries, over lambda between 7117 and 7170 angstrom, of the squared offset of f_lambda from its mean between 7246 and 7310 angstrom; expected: 12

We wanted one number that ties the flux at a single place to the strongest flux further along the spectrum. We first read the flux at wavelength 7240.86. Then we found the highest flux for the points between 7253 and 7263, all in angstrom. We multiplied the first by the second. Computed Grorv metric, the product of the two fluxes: 2892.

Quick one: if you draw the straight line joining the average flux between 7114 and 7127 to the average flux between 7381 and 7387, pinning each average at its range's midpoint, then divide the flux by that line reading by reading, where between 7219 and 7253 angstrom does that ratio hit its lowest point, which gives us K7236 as 7227.54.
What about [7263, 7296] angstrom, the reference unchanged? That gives 7264.24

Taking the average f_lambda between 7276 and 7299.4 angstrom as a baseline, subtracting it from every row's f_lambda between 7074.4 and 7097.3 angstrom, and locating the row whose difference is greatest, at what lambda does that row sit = 7076.04 angstrom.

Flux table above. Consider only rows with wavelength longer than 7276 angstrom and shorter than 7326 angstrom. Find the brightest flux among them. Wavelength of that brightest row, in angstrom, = 7294.41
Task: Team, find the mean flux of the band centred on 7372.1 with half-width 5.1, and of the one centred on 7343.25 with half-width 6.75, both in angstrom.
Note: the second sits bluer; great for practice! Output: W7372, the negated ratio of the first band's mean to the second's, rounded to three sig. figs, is -0.966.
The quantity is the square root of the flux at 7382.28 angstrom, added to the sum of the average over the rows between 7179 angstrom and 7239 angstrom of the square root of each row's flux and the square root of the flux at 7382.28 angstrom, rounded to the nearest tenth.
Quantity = 21.9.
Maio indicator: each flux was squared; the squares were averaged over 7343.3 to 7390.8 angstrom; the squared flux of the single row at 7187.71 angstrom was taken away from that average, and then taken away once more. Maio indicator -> -2009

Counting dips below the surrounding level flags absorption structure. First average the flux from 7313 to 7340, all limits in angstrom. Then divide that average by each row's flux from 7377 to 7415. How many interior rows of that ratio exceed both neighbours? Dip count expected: 4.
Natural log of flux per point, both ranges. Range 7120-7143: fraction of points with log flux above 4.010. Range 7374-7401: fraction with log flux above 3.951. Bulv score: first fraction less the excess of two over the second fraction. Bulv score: -1.00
